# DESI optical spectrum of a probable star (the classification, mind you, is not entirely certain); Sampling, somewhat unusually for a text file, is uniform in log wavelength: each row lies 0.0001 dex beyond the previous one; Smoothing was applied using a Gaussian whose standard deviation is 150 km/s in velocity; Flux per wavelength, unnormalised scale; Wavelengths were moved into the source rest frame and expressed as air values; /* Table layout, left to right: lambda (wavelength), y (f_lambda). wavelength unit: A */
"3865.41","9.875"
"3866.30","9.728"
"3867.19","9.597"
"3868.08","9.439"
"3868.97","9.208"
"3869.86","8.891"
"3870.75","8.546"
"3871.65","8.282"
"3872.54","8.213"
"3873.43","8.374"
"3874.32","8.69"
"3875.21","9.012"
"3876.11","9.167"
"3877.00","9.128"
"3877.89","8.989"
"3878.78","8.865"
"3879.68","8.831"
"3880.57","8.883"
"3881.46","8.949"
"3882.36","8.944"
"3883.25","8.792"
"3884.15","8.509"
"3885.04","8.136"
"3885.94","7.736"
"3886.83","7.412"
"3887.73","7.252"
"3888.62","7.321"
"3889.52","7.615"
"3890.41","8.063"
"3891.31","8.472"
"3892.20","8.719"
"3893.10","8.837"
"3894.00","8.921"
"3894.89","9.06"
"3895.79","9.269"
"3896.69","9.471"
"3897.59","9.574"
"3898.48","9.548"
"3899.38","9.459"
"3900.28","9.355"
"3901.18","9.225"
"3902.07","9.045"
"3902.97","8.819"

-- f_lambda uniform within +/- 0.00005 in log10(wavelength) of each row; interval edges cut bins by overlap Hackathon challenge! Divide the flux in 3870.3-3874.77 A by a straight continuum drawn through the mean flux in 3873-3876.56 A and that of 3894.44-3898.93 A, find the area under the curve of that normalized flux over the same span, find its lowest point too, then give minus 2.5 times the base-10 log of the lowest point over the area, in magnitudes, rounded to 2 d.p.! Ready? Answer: 1.65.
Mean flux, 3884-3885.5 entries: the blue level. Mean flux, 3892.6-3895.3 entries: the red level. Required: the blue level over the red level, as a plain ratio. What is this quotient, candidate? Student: 0.93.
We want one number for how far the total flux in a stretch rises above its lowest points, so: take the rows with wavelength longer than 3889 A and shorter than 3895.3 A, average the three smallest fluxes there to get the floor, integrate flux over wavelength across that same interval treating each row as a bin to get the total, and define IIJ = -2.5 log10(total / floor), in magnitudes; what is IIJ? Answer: -2.06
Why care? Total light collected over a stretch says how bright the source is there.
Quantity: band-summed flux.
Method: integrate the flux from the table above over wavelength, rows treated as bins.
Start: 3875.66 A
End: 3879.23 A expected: 32.3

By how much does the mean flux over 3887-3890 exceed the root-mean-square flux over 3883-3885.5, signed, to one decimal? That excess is -1.1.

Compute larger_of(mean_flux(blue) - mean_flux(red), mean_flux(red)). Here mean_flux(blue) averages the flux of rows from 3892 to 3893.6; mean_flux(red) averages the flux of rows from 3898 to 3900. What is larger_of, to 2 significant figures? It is 9.5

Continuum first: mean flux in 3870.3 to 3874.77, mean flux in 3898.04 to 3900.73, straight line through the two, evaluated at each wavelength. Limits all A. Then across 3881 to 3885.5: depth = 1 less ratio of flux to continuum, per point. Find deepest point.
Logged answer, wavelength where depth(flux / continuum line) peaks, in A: 3885.04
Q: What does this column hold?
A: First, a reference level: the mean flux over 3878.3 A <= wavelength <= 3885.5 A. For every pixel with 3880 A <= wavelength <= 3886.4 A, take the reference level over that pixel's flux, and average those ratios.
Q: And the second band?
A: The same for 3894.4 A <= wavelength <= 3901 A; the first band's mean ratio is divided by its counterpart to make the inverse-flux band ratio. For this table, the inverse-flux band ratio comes 1.10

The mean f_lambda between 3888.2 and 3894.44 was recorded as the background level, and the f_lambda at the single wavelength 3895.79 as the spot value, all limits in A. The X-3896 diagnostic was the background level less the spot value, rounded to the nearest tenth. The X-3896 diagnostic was -1.0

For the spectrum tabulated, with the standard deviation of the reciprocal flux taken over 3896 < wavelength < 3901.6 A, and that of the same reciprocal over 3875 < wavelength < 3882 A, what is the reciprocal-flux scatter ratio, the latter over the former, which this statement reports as 1.0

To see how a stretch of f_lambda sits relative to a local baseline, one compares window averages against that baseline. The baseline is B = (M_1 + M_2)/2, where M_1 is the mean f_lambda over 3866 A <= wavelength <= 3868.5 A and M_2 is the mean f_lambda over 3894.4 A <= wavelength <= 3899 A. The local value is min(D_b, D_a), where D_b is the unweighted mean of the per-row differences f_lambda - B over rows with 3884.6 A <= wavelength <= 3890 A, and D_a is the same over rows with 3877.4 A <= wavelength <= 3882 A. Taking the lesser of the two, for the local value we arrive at -1.9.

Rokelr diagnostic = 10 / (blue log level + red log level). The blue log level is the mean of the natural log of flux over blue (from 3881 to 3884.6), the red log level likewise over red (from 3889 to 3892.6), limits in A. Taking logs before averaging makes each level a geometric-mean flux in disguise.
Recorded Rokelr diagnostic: 2.34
